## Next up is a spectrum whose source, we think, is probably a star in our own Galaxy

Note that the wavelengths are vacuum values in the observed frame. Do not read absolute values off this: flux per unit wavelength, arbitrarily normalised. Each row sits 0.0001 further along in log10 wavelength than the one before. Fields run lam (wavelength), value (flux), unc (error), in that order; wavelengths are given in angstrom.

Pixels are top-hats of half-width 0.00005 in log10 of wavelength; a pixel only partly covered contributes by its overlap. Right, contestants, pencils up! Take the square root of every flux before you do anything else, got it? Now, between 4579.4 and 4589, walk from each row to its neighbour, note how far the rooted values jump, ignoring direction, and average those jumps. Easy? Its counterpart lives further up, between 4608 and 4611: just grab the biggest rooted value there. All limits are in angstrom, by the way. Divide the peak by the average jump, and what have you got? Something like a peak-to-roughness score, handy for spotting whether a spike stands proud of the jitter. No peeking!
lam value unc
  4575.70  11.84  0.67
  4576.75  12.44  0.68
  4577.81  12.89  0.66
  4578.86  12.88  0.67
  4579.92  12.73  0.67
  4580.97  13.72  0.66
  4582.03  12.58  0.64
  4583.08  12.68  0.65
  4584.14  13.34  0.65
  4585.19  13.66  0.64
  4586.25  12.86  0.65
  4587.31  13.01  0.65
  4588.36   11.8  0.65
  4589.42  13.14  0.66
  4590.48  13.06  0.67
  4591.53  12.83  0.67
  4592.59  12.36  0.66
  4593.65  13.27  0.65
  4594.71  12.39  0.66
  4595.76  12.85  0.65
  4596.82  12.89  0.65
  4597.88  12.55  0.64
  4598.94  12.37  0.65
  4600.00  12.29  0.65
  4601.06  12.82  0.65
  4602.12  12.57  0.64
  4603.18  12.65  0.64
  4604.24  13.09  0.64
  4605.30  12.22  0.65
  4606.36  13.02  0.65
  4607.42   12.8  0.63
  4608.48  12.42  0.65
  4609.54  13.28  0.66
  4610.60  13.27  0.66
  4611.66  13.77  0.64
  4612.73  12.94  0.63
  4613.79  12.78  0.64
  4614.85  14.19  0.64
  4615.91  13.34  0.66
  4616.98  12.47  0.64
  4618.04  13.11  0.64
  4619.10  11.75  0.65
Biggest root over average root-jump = 39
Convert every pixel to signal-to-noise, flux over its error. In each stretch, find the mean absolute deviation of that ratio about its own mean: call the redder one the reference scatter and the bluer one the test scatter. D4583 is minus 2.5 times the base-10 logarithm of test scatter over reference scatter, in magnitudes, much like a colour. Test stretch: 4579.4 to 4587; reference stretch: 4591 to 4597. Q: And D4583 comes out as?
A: -0.2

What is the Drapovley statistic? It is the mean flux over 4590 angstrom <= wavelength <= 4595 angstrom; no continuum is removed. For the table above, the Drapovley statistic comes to 12.8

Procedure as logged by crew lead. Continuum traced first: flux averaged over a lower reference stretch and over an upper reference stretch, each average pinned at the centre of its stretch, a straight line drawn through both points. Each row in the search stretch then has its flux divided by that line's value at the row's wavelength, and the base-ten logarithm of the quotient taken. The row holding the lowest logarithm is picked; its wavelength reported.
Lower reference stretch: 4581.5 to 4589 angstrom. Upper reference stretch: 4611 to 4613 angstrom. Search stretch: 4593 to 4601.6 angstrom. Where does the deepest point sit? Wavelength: 4600.00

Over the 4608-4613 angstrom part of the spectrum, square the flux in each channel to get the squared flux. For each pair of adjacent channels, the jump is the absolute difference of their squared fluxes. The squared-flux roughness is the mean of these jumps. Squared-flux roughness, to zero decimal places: 15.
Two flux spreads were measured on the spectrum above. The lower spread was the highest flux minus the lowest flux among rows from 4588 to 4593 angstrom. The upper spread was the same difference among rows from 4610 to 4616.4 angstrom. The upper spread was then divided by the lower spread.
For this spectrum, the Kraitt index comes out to 1.1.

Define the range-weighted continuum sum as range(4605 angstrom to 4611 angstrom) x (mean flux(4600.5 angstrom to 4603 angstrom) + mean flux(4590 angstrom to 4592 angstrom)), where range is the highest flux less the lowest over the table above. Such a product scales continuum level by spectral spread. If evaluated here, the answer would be 27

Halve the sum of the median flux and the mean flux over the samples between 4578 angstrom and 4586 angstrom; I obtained 13.0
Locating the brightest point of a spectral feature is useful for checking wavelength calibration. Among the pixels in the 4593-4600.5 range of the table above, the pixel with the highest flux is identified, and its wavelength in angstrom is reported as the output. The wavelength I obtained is 4593.65 angstrom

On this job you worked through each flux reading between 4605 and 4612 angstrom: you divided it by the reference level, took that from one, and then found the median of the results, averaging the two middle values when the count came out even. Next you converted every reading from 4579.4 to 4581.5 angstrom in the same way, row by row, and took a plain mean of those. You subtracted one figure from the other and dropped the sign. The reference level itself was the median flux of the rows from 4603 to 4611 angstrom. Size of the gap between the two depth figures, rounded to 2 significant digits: 0.016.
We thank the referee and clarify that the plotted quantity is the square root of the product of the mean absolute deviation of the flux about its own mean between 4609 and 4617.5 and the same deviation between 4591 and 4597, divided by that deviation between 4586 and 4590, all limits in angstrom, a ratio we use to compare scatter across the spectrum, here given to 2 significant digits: 0.71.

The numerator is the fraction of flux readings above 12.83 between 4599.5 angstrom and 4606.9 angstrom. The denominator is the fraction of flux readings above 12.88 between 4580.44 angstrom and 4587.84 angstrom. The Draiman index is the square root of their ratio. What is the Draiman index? 0.7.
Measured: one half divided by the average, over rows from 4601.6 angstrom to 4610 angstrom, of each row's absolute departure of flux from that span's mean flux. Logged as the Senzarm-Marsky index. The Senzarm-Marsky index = 1.72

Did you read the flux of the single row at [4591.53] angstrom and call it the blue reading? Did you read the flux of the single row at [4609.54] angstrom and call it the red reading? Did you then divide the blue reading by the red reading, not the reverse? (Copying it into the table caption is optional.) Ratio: 0.97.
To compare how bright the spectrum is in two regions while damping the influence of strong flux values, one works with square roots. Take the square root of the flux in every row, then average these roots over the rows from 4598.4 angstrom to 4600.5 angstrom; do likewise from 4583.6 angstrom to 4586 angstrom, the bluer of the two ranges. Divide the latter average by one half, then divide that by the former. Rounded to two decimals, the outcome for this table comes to 2.09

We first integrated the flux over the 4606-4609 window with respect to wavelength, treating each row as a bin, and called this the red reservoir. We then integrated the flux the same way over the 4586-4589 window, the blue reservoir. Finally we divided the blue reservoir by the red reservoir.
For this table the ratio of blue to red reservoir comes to 0.98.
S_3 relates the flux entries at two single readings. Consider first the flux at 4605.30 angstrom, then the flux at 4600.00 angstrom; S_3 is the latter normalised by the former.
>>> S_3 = 1.01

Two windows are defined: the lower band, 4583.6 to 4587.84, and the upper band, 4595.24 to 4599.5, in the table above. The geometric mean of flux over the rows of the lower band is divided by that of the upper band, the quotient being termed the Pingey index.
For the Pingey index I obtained 1.04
